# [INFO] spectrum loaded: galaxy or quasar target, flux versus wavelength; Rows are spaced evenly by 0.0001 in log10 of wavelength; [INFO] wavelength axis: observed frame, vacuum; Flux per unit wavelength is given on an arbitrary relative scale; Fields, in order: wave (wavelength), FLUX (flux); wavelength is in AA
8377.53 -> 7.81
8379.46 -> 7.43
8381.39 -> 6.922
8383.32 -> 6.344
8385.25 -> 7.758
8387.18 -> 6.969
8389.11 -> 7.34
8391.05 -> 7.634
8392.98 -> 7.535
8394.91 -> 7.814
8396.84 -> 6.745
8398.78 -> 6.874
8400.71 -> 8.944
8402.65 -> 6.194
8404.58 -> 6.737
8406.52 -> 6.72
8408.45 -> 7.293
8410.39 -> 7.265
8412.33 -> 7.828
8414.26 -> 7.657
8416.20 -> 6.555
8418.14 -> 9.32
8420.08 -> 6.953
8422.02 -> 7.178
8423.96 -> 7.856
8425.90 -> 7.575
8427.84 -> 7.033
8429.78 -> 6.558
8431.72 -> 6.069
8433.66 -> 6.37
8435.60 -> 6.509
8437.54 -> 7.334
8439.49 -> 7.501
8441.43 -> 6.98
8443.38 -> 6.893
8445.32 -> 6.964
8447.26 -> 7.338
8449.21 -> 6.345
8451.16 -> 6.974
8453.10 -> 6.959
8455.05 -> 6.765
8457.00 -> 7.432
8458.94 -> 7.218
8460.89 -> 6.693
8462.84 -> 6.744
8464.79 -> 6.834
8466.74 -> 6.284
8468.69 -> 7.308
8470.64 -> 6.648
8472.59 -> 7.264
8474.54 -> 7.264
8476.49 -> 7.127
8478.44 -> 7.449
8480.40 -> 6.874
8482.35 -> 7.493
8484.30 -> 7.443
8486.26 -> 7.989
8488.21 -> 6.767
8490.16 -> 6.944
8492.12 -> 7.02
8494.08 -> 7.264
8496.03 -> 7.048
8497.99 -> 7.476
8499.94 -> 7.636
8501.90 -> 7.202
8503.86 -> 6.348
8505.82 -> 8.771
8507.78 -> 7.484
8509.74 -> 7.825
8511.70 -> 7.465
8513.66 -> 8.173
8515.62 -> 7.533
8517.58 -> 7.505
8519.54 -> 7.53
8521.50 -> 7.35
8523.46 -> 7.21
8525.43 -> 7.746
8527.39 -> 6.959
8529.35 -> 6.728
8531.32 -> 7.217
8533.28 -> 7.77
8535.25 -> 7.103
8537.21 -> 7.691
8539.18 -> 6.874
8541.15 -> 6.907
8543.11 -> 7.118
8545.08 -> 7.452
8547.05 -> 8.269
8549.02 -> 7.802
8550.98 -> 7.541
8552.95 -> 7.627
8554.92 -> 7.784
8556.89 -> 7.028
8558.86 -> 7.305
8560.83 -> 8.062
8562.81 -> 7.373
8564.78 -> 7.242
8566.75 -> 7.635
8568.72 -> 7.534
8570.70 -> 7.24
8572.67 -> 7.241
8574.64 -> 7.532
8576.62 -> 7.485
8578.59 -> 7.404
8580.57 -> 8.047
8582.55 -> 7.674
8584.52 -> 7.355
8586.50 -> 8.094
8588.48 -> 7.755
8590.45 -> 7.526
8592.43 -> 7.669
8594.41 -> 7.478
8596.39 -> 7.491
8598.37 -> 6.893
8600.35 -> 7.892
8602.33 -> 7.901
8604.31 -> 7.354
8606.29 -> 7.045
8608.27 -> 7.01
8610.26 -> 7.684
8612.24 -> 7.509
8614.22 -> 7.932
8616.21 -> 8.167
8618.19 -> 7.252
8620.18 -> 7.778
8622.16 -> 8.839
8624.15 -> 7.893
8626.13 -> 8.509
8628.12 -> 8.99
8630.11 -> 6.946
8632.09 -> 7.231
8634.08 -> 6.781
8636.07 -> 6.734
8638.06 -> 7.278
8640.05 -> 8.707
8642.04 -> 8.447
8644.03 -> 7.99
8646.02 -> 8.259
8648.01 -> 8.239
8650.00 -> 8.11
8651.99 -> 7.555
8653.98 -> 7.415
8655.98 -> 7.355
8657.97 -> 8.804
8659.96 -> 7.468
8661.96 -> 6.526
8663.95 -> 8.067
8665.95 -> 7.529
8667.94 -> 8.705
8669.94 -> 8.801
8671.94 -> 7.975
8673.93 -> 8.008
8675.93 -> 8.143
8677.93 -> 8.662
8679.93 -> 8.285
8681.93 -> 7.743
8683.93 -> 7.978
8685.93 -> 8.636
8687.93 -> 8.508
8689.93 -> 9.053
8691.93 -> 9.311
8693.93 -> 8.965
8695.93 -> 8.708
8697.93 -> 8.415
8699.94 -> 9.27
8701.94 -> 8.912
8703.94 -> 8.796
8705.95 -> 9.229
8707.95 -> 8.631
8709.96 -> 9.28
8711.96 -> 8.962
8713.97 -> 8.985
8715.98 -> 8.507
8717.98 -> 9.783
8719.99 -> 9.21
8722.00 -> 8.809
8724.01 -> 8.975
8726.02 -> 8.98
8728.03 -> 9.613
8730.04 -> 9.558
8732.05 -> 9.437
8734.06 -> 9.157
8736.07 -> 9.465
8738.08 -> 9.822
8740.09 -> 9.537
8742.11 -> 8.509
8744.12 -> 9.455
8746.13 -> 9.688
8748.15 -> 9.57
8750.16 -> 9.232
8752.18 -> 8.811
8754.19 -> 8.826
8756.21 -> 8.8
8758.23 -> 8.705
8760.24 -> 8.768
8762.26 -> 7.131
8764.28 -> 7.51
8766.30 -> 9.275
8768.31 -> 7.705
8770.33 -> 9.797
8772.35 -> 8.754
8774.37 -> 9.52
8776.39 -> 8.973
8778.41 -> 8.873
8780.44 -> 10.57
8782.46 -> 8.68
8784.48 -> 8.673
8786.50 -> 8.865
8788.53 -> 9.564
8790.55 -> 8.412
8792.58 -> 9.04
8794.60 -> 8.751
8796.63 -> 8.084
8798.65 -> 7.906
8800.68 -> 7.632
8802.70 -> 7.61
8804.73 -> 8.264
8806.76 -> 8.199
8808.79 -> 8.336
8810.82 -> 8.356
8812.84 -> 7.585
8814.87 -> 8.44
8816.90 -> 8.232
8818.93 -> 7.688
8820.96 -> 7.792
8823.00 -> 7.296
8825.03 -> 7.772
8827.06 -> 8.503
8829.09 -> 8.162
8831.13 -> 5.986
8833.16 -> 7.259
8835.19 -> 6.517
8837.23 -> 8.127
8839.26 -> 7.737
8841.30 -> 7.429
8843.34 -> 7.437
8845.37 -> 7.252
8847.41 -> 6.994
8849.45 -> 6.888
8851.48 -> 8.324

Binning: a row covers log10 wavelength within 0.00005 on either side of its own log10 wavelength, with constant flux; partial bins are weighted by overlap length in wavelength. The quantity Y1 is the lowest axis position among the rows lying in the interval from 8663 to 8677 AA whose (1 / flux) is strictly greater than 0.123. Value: 8663.95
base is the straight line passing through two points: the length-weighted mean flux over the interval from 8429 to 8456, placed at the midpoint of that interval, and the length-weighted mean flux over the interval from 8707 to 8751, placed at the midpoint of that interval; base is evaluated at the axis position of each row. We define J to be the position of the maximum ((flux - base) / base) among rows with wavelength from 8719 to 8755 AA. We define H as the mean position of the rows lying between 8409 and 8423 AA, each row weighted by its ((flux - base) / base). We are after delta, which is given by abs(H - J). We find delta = 322.1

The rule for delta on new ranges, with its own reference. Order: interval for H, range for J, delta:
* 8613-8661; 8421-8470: 216.1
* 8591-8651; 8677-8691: 70.3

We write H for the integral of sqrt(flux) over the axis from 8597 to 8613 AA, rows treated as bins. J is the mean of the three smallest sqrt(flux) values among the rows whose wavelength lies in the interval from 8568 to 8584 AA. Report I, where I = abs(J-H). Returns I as 40.8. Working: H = 43.5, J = 2.701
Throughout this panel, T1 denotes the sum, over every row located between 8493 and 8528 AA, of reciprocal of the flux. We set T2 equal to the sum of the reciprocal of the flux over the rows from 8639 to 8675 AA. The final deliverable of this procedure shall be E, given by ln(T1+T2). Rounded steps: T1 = 2.42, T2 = 2.26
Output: 1.54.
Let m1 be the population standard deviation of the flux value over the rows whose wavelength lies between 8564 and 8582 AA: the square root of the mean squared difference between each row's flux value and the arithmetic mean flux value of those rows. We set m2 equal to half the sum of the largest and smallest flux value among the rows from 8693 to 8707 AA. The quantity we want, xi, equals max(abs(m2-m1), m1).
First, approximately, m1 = 0.24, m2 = 8.8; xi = 8.6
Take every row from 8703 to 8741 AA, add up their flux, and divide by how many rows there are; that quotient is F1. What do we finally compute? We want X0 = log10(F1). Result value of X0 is 0.964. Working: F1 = 9.2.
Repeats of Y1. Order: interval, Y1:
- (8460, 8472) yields 8460.89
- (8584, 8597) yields 8584.52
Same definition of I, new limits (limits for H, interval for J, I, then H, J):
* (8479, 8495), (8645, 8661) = 40.3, 43.0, 2.723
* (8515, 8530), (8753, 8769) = 37.9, 40.6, 2.729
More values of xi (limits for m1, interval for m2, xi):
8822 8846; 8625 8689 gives 7.1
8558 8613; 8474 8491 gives 7.1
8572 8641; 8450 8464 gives 6.5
